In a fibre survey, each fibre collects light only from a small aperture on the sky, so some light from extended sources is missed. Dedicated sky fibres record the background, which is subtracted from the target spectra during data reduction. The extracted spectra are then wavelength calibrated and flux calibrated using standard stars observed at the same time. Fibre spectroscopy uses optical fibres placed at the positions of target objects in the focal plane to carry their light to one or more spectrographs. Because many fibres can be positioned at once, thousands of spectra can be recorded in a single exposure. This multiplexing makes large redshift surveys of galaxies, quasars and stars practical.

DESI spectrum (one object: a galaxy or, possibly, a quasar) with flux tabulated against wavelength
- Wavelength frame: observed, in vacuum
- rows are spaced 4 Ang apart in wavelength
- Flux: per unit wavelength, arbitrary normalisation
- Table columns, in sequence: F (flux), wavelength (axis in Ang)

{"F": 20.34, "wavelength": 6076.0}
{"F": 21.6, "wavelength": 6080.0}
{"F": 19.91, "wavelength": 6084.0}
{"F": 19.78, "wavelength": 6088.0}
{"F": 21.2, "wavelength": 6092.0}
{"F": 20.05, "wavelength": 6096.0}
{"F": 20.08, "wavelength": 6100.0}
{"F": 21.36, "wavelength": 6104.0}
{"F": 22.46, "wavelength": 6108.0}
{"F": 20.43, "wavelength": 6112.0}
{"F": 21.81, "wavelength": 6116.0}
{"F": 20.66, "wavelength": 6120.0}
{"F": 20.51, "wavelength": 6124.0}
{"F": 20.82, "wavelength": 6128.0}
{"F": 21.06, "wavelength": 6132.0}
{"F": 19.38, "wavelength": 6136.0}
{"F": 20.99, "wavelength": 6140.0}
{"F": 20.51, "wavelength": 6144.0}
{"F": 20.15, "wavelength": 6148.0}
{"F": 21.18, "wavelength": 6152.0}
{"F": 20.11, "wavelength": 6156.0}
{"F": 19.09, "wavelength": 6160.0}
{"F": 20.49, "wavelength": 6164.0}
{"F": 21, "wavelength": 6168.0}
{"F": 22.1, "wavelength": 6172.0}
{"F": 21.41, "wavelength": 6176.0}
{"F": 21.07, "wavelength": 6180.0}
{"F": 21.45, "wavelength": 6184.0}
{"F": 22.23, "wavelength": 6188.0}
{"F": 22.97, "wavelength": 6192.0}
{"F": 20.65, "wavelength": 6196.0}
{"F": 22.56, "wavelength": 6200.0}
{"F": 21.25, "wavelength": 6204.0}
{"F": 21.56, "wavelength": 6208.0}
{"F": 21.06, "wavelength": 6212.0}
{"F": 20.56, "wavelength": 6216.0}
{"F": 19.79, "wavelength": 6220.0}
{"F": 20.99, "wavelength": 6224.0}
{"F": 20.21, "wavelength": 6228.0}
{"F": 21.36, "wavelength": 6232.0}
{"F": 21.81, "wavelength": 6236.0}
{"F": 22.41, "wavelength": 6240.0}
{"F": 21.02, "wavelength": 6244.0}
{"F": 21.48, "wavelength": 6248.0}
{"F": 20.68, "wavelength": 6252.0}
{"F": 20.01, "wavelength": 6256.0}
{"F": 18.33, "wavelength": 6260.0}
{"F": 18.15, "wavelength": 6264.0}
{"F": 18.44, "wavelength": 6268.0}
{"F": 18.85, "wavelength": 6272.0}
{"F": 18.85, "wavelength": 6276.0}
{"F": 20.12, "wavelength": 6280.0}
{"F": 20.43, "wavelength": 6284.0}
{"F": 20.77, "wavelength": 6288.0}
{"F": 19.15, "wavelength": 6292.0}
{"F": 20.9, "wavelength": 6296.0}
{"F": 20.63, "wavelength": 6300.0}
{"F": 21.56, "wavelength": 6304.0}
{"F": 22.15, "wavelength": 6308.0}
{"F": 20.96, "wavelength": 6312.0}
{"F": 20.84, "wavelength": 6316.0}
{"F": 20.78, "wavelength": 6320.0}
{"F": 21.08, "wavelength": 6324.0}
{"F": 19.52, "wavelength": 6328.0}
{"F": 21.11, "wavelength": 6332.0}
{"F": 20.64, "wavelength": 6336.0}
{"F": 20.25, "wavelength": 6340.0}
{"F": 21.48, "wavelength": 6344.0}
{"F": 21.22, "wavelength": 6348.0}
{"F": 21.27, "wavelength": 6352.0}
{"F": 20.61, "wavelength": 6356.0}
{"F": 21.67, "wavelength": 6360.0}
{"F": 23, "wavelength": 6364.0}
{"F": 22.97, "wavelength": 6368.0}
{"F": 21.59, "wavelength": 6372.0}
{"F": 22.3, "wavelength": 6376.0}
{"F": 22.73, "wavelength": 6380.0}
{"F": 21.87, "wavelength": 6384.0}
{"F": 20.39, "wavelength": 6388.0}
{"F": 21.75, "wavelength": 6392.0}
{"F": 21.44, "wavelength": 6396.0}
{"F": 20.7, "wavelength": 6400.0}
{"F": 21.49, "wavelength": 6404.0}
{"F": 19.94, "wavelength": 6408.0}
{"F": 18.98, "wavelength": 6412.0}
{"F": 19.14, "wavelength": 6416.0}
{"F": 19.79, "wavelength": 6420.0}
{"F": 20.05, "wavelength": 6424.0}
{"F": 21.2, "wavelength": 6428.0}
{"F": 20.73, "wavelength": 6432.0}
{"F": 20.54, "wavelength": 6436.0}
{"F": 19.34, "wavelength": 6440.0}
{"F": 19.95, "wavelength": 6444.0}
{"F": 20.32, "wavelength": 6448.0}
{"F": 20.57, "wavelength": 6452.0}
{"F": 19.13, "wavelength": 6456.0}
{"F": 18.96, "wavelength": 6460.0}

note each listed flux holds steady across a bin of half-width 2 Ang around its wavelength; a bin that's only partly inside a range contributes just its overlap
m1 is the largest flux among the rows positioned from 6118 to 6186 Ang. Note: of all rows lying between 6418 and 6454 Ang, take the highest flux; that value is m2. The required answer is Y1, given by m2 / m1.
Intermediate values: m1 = 22.1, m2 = 21.2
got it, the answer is 0.96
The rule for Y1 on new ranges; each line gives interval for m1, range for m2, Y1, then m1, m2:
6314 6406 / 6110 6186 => 0.96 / 23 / 22.1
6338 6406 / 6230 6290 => 0.97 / 23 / 22.41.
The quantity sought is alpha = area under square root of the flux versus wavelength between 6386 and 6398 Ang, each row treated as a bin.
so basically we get 55.2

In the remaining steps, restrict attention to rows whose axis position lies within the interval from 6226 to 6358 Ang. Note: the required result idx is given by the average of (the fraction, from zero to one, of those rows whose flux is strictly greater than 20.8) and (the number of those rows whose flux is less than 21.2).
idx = 12.2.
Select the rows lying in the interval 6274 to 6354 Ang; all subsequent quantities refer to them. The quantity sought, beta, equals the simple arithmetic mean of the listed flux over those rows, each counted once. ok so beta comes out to 20.69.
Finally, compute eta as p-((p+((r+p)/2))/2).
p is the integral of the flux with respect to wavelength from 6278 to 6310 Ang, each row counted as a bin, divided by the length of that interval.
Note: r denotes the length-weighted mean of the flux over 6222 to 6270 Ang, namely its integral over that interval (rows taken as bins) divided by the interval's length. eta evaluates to 0.08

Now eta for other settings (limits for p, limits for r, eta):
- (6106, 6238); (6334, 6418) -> -0.05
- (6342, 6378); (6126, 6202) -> 0.19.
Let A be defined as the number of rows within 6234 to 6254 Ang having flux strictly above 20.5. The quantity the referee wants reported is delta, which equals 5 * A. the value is 25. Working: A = 5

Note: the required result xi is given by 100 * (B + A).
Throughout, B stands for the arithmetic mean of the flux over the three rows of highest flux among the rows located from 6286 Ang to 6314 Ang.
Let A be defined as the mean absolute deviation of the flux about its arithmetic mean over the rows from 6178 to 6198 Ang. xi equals 2230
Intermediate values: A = 0.741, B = 21.6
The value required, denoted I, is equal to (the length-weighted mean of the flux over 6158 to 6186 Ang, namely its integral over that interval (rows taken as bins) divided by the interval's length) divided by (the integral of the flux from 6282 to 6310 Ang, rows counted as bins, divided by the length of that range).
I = 1.01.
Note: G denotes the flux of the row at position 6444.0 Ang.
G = 19.95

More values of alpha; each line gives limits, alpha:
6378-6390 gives 55.8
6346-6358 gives 55.0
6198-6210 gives 56.0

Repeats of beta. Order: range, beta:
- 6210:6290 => 20.27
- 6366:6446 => 20.84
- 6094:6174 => 20.71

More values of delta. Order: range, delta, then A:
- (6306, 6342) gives 35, 7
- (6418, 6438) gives 15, 3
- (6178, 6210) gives 40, 8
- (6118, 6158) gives 35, 7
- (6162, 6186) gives 25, 5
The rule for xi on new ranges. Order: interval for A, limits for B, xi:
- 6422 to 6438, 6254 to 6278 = 1957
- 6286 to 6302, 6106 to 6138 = 2238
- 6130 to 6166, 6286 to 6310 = 2211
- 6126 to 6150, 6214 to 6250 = 2238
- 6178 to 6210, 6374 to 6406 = 2295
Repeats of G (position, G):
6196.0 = 20.65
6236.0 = 21.81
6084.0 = 19.91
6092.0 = 21.2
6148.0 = 20.15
